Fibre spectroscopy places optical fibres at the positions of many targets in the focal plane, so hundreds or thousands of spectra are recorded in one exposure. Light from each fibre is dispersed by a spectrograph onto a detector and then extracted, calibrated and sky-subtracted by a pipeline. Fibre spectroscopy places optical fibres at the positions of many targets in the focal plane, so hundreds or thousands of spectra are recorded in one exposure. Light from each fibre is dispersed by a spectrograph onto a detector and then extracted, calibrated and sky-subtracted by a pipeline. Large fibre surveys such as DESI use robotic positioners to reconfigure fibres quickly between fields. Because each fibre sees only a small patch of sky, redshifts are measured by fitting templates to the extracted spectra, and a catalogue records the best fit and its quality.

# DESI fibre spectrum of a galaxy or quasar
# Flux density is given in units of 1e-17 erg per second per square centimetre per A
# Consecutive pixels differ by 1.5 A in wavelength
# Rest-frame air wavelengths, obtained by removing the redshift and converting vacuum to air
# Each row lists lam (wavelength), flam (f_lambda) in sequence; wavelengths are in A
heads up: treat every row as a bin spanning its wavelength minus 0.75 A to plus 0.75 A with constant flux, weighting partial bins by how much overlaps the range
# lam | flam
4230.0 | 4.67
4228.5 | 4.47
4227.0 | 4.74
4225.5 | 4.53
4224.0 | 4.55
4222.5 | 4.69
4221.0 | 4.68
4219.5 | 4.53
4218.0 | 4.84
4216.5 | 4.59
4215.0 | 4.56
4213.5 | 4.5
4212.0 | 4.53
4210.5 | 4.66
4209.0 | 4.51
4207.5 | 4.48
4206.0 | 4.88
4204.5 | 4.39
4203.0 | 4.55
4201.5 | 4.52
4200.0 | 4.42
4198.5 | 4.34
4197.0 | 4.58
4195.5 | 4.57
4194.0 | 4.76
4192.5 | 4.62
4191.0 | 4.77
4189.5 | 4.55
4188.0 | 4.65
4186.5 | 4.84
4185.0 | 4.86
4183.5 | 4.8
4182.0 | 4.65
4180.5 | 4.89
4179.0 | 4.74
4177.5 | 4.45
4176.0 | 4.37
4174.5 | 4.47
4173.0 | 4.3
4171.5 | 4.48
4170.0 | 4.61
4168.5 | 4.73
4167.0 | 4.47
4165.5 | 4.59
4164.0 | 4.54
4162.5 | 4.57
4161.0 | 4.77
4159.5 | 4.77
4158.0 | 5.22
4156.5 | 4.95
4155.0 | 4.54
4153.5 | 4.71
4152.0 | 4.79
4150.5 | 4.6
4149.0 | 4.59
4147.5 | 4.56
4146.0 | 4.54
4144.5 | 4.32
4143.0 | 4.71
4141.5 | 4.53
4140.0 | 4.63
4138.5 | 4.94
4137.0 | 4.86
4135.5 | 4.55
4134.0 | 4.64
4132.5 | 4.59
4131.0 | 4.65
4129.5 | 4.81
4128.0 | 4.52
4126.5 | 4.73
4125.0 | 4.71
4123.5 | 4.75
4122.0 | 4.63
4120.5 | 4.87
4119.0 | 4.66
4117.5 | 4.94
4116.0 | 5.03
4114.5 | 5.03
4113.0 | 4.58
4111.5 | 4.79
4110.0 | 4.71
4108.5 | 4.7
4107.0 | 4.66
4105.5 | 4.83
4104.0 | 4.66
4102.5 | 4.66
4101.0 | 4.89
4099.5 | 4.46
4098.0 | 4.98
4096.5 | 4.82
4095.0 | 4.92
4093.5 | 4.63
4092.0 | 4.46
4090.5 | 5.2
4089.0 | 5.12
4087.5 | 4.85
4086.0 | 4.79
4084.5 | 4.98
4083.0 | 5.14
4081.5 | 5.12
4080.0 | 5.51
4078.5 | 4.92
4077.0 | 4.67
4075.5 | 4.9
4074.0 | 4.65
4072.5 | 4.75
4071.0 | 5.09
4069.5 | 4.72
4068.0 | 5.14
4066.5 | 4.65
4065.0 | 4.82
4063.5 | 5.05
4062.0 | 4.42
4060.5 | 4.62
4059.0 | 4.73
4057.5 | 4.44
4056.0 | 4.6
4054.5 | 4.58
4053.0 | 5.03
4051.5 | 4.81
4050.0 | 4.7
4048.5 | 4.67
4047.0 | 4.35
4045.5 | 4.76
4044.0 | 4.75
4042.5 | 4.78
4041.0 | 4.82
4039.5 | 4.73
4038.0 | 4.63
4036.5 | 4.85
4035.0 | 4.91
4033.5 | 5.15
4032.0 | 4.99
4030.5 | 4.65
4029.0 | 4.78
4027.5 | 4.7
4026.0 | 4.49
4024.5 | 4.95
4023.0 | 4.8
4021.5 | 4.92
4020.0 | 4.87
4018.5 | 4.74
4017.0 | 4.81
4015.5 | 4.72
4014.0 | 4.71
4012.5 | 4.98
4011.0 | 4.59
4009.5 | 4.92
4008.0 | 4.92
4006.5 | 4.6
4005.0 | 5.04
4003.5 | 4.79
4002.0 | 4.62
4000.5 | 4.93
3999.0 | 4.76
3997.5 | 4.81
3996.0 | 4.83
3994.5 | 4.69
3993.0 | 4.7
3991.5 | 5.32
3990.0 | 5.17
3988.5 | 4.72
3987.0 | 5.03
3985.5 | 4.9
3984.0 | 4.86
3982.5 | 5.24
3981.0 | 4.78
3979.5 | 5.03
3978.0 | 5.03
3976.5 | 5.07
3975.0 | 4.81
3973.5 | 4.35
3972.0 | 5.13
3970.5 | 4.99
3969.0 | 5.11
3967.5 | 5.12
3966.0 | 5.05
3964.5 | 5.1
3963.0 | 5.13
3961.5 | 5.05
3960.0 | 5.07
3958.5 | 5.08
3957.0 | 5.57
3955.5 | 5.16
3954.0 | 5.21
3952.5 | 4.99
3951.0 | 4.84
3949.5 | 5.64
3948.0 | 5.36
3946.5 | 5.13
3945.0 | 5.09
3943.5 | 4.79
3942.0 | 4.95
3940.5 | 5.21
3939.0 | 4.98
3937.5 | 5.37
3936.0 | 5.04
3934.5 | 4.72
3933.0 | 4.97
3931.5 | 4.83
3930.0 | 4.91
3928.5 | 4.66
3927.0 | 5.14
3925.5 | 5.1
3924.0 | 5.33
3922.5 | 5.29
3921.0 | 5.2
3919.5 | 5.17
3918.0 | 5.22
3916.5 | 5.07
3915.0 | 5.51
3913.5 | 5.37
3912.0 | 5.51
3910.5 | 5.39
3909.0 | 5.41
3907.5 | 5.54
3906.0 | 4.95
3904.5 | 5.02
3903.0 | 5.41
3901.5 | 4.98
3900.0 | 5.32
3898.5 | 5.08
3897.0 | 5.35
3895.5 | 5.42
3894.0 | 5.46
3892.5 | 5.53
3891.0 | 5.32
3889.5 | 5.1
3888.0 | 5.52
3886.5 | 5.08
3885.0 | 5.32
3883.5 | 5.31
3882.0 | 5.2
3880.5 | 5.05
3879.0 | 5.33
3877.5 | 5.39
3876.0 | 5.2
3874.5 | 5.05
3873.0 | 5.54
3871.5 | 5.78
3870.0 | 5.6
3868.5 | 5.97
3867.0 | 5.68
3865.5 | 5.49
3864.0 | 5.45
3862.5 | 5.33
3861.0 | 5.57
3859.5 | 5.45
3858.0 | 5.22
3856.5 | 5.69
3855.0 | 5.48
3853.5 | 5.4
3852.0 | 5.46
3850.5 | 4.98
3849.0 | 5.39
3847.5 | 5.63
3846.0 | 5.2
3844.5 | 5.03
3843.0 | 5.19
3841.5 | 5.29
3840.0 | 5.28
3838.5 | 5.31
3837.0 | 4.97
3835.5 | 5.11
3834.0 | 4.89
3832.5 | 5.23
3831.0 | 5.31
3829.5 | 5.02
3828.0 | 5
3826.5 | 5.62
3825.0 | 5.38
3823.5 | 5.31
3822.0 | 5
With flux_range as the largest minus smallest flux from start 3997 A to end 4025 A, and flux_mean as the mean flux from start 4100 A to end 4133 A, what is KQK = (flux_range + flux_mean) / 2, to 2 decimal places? 2.60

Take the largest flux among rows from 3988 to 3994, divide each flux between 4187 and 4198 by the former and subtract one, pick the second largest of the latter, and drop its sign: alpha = 0.105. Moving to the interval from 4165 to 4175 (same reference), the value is 0.133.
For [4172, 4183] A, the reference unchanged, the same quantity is 0.109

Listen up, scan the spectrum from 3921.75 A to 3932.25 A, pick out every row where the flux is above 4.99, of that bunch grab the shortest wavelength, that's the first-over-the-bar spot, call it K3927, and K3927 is 3922.5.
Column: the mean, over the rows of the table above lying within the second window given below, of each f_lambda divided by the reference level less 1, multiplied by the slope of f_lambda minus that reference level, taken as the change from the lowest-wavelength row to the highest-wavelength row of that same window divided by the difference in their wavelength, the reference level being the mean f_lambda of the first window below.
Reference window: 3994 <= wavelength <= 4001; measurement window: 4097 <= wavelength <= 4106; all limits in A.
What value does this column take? 0.0002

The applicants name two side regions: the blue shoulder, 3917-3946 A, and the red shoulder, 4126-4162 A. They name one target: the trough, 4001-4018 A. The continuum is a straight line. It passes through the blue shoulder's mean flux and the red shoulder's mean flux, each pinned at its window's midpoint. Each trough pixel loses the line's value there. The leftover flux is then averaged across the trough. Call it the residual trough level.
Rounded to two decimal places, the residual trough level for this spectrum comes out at -0.13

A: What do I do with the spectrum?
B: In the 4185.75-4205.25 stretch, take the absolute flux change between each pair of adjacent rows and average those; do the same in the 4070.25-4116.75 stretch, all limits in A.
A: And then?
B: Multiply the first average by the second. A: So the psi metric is 0.030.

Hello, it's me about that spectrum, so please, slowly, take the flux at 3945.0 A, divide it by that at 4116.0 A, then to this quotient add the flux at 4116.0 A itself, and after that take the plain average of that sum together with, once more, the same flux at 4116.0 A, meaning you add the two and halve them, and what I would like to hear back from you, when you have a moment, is 5.5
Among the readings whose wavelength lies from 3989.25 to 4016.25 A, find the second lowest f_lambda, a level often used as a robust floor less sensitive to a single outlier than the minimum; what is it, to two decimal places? 4.60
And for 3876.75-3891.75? 5.08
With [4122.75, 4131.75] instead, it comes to 4.65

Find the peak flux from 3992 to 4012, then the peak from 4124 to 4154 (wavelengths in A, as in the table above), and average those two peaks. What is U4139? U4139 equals 5.0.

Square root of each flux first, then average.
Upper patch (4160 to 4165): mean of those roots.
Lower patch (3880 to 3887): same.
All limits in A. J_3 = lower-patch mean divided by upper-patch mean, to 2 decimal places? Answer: 1.06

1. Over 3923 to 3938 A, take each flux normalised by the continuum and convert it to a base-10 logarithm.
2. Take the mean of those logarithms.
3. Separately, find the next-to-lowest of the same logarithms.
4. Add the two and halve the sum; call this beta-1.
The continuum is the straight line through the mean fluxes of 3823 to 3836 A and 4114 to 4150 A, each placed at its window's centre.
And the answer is -0.015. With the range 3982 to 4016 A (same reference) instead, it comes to -0.017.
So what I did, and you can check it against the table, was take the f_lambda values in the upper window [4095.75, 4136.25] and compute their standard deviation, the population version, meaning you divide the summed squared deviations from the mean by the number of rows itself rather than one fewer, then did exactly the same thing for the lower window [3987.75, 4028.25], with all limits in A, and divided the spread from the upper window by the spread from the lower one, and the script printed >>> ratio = 0.84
